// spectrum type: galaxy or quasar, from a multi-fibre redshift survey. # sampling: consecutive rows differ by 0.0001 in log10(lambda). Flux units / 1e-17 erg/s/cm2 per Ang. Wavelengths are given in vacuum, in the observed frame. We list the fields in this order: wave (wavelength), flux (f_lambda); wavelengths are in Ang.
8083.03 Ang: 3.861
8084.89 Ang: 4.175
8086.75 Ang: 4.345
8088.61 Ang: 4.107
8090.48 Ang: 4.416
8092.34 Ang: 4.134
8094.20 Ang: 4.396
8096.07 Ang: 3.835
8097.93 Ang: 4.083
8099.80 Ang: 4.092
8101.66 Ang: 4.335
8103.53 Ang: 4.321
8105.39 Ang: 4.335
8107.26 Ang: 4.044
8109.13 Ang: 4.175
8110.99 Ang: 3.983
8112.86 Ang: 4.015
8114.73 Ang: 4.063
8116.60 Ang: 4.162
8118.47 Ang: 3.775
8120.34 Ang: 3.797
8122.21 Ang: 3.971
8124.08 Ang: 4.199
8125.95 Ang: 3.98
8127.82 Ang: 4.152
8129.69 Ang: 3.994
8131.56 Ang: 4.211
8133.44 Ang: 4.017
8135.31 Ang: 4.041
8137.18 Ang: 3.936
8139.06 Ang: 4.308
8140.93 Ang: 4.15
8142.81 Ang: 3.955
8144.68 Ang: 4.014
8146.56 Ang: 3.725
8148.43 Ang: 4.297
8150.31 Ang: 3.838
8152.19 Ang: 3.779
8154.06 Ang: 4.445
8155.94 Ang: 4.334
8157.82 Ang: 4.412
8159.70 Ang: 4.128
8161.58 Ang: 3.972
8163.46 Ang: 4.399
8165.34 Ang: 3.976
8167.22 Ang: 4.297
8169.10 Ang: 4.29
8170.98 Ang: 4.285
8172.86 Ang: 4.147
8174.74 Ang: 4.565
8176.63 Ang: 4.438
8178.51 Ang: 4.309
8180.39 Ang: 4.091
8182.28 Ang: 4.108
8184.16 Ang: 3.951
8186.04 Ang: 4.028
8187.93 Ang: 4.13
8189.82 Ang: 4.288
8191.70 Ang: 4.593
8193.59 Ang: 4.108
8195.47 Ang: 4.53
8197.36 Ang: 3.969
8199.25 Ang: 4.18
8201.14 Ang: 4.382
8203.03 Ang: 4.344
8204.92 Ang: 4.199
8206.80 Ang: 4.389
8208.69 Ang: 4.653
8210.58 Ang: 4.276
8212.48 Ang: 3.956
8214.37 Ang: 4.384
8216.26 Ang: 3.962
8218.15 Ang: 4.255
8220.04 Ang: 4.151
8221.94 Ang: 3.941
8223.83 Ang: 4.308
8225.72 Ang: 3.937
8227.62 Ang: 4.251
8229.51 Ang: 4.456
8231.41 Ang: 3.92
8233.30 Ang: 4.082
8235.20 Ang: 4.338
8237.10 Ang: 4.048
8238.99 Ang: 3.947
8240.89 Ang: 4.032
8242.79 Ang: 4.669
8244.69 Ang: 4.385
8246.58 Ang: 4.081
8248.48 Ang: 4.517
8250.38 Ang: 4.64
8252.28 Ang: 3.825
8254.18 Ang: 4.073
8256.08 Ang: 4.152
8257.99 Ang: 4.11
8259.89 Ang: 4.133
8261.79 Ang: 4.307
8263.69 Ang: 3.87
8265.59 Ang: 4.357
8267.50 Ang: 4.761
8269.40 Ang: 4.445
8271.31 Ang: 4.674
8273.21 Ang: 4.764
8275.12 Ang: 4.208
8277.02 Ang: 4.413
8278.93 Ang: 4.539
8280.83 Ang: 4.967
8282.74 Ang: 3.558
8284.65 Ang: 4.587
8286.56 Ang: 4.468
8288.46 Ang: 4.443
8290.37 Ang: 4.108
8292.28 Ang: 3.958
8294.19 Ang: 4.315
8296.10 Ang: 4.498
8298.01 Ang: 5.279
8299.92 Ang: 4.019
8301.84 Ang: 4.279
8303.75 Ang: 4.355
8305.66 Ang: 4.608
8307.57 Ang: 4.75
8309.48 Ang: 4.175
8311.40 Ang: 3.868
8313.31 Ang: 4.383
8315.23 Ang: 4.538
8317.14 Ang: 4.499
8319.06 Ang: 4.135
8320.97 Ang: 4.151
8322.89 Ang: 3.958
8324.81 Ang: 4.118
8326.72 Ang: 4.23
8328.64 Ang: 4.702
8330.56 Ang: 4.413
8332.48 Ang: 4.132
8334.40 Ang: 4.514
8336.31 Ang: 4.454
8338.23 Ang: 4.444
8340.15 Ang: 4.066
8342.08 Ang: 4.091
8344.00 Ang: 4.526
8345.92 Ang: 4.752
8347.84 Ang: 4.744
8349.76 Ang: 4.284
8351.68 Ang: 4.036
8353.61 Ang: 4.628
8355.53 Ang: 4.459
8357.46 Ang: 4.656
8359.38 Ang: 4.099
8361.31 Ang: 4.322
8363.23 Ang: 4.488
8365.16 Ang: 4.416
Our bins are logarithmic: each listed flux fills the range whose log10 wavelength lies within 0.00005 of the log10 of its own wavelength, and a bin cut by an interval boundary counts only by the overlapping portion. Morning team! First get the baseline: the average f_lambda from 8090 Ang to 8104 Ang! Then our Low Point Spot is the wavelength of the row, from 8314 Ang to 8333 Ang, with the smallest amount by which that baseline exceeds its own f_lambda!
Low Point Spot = 8328.64 Ang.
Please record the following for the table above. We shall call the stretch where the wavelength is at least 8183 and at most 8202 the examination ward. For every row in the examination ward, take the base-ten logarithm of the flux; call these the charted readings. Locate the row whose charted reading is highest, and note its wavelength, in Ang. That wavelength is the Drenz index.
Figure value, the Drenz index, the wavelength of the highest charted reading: 8191.70 Ang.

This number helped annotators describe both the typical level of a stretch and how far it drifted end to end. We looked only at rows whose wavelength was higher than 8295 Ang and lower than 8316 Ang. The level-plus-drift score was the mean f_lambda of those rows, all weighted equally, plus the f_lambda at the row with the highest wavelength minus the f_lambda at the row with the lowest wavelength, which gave 4.5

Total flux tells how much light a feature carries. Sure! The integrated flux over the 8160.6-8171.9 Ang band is 47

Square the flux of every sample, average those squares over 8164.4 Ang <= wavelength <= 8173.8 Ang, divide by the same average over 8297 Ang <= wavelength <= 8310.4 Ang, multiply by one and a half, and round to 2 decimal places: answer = 1.30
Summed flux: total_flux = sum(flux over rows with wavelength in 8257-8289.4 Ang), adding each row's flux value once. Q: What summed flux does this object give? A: 75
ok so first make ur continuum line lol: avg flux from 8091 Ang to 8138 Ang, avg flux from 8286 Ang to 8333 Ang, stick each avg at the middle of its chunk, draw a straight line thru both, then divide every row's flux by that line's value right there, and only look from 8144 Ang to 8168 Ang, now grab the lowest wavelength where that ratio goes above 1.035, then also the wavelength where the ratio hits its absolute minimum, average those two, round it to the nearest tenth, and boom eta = 8147.5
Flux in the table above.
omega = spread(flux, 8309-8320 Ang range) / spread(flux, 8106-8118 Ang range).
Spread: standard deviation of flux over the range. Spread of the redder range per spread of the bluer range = 3.3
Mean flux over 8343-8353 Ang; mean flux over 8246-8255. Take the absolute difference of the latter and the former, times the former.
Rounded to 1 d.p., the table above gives 1.1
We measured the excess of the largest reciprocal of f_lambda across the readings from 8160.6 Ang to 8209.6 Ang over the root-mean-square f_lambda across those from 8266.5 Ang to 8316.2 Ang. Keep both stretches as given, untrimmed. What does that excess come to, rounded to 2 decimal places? -4.18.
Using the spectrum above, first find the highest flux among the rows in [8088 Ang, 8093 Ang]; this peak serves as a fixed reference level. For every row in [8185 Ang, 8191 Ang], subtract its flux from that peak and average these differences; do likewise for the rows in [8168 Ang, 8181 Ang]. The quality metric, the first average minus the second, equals 0.15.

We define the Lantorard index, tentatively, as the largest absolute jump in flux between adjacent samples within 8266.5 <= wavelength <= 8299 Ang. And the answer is 1.41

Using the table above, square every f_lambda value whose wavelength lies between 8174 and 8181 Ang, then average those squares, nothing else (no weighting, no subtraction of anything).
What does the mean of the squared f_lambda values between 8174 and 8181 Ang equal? 19.0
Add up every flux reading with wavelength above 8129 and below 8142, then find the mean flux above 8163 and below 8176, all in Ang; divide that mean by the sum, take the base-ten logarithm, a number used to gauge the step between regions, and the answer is -0.826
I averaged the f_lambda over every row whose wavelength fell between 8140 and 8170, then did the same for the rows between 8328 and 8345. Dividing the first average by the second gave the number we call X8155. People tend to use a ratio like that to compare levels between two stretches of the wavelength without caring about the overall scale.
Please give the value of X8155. 0.94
